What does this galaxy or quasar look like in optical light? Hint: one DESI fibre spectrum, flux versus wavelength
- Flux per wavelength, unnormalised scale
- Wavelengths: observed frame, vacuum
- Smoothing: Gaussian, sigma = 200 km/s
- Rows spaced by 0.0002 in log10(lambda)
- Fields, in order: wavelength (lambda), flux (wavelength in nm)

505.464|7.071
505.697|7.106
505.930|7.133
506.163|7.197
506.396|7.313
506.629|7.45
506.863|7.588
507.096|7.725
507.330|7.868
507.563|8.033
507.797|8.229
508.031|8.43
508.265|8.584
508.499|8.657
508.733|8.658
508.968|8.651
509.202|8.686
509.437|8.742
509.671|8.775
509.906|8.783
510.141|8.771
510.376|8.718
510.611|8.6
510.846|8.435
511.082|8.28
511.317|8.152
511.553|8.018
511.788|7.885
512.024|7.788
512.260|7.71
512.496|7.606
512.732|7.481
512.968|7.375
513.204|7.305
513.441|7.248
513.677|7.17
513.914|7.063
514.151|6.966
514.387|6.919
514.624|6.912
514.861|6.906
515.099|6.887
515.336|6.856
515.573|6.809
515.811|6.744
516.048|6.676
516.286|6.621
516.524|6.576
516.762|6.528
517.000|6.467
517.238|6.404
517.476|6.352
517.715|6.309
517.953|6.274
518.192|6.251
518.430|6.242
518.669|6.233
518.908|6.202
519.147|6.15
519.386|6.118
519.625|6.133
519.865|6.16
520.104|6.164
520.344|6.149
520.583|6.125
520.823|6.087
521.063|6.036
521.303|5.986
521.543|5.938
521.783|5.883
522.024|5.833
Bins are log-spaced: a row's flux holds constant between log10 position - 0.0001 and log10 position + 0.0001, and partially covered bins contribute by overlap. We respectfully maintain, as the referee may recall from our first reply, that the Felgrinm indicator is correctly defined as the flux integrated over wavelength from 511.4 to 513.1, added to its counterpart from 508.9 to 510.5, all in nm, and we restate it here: 27.1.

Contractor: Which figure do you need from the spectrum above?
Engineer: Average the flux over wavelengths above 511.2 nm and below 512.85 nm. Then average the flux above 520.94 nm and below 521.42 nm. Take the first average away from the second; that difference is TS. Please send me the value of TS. -1.8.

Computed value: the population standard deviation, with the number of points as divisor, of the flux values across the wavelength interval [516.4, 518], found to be 0.10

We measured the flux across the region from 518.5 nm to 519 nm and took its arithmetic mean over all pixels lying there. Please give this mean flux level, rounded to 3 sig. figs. 6.22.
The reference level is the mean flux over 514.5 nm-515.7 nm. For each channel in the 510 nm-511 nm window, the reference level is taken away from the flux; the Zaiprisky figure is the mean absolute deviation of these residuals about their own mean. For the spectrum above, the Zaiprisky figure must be 0.11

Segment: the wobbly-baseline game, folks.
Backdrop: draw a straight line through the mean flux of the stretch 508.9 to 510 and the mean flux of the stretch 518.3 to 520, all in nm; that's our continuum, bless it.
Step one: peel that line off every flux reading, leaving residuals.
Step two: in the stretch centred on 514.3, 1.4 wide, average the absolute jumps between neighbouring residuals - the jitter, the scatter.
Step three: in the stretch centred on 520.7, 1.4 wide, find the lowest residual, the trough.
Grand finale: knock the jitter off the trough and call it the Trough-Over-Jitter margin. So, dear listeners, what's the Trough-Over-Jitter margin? 0.2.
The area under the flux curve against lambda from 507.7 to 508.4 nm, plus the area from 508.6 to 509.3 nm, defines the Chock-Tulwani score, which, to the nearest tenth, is 12.0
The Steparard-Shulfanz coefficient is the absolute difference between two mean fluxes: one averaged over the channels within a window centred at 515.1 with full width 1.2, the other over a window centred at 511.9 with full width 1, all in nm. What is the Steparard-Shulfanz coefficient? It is 0.98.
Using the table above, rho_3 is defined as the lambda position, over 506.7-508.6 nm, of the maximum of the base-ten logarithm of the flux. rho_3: 508.499 nm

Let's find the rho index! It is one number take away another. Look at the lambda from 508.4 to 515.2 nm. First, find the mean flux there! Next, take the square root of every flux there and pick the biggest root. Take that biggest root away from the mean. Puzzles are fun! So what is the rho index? 4.9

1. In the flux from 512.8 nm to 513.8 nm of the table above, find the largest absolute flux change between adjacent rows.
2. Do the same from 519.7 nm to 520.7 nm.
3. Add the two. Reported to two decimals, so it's 0.10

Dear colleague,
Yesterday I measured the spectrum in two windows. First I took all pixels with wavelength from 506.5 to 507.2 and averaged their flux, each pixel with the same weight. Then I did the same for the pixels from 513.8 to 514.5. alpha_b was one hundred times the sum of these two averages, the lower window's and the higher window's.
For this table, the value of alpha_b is 1457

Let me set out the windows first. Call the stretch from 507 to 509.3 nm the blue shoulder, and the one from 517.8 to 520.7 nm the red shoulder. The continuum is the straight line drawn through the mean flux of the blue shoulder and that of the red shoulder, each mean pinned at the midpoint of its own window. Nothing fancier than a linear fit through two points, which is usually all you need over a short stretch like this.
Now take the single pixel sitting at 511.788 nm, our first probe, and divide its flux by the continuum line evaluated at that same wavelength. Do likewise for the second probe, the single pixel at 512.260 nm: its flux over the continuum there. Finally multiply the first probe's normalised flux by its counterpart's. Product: 1.05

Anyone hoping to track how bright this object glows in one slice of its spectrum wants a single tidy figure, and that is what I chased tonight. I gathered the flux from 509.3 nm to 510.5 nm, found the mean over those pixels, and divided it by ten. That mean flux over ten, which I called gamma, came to 0.876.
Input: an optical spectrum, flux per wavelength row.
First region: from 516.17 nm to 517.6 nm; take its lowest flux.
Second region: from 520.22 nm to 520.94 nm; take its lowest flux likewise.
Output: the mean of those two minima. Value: 6.2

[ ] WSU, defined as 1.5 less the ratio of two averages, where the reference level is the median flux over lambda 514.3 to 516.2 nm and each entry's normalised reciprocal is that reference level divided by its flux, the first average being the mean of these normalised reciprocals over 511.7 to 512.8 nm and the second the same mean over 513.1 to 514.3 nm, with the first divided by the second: 0.57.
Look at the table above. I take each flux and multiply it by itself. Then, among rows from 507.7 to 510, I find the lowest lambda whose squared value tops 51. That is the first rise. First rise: 507.797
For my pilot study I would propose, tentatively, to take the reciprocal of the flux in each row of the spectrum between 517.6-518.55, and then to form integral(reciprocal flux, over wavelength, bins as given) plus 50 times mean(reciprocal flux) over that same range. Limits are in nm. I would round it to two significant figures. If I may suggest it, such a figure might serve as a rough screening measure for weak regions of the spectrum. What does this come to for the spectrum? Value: 8.1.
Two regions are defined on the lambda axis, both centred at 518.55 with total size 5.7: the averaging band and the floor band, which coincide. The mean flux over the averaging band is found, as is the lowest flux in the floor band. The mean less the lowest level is 0.31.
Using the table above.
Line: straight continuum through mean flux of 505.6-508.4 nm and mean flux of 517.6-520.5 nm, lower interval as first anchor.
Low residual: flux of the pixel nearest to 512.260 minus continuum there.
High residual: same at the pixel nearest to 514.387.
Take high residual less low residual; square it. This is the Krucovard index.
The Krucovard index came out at 0.27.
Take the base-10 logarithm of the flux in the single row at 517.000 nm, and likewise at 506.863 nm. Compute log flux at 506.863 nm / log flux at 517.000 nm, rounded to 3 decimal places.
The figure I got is 1.086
